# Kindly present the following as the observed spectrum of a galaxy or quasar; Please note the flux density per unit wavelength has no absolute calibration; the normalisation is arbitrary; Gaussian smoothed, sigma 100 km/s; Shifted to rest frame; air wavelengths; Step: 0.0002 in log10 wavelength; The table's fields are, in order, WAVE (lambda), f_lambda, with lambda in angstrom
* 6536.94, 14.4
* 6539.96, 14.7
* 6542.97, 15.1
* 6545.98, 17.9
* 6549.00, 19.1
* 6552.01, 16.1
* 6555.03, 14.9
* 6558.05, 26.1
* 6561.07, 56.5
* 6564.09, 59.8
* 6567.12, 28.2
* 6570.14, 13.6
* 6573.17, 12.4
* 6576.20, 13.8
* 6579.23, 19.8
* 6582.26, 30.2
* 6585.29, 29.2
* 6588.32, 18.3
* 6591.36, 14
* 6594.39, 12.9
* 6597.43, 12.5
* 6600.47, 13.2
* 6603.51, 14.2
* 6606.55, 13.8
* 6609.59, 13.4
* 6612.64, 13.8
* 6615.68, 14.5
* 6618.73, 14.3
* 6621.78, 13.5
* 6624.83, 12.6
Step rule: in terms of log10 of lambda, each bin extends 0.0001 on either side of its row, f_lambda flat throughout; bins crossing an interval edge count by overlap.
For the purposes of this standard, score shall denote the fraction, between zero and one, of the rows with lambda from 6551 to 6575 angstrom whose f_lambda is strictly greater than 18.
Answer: 0.50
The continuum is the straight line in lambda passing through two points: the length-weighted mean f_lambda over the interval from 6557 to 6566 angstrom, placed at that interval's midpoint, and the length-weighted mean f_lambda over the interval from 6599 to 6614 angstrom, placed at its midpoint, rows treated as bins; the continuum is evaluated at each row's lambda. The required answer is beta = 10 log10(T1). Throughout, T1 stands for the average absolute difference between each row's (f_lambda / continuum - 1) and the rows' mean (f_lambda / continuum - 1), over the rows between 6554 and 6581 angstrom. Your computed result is -5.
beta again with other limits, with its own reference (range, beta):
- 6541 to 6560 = -12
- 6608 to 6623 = 2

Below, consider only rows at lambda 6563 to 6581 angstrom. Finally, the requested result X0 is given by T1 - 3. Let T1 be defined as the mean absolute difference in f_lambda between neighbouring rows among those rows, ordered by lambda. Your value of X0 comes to 8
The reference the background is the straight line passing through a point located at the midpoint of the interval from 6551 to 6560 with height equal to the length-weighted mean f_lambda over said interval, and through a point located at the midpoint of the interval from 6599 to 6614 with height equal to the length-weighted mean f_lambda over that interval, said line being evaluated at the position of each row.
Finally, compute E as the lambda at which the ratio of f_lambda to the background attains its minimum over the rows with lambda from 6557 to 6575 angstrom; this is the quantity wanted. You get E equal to 6573.17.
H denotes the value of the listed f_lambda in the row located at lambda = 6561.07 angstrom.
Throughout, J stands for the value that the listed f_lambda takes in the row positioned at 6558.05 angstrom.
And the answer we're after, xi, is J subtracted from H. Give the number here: 30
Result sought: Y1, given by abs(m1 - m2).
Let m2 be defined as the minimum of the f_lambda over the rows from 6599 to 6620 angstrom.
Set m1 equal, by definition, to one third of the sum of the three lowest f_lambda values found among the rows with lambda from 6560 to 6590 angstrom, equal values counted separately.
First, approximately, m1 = 13.3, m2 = 13.2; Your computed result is 0.1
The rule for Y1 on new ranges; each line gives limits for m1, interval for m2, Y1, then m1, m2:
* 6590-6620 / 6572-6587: 0.5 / 12.9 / 12.4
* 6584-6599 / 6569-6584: 0.7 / 13.1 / 12.4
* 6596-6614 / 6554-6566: 1.9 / 13.0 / 14.9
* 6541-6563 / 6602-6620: 2.0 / 15.4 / 13.4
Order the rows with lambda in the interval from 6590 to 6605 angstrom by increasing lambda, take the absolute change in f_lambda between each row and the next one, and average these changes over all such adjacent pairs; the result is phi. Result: 0.8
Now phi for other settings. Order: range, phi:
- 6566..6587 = 5.8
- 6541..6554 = 2.3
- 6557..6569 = 21.8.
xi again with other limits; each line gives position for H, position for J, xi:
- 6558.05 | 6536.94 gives 12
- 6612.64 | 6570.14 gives 0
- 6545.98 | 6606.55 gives 4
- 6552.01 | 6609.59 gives 3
